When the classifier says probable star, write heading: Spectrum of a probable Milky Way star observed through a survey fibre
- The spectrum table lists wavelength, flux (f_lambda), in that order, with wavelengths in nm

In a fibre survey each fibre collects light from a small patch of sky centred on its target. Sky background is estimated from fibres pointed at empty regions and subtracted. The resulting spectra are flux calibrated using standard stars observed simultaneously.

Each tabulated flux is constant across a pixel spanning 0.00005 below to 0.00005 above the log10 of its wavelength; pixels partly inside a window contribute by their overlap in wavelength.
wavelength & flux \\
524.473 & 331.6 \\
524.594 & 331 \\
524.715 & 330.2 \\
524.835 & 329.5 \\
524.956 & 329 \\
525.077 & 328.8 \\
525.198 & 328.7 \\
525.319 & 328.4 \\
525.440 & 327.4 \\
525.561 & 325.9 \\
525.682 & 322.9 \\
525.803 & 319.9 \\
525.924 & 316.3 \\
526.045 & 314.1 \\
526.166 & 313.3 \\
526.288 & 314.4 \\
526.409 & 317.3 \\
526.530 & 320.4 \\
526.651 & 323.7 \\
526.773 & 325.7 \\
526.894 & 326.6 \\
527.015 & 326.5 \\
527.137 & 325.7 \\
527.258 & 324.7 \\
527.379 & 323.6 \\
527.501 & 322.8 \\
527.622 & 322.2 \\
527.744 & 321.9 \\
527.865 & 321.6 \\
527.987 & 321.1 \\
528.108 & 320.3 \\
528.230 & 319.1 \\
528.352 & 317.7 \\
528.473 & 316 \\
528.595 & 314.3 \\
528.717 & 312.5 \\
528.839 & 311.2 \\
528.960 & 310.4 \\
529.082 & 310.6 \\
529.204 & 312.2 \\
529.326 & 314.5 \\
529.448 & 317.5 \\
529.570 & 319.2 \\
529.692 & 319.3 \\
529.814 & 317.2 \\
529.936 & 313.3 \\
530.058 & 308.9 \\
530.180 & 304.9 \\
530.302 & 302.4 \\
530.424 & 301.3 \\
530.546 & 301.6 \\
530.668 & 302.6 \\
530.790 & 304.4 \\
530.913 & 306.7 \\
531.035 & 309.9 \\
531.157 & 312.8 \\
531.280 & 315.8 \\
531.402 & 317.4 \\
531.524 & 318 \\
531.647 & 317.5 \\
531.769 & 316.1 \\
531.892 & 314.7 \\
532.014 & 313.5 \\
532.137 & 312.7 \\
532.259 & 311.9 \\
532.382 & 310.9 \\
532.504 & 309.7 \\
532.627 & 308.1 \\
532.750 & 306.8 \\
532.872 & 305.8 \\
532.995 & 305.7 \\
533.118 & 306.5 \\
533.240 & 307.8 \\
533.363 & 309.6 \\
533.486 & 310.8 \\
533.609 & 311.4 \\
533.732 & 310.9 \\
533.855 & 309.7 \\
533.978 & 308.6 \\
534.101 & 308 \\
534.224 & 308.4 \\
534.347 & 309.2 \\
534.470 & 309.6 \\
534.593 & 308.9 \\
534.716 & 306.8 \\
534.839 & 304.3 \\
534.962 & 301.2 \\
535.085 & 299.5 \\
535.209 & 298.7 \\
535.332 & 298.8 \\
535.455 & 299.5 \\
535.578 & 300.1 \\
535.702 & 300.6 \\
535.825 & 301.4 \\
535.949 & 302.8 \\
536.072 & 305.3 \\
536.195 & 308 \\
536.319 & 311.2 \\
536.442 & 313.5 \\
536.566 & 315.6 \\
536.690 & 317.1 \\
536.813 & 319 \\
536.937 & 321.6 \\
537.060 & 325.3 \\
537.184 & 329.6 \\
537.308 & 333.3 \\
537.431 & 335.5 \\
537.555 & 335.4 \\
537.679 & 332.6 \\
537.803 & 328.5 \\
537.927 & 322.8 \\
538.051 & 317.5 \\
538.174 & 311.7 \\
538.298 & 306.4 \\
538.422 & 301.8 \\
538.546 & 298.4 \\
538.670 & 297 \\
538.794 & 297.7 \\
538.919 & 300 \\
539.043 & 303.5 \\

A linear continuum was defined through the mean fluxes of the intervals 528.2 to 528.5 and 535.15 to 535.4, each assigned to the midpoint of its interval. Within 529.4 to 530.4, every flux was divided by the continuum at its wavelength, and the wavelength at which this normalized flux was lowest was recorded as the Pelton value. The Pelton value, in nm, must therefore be 530.302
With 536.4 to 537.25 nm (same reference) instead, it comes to 536.442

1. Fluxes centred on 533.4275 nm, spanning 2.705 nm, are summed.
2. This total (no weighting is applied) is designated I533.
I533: 6798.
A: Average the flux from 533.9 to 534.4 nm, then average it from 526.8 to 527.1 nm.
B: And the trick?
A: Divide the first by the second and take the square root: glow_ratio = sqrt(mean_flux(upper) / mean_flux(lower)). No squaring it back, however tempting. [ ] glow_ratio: 0.972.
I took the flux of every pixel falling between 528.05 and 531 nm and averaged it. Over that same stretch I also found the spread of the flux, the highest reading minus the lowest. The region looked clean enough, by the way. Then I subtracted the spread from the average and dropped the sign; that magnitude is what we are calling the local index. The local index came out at 293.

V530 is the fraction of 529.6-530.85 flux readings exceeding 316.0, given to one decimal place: 0.2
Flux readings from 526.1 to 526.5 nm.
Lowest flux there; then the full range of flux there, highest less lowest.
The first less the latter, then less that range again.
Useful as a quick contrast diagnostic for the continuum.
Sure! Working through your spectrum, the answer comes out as 305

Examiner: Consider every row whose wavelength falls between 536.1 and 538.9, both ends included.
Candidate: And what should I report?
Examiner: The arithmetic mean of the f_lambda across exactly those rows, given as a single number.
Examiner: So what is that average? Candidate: 317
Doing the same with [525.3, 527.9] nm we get 322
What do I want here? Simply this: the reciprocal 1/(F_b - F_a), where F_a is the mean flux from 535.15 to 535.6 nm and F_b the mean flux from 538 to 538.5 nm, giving 0.10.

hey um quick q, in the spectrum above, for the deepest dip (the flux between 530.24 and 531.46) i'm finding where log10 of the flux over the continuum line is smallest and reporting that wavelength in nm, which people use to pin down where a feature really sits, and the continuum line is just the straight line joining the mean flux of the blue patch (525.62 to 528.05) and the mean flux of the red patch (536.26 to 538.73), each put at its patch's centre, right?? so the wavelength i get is 530.424 nm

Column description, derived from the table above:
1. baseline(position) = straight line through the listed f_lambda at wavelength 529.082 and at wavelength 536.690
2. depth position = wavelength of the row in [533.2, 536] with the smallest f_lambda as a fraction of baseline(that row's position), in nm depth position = 535.209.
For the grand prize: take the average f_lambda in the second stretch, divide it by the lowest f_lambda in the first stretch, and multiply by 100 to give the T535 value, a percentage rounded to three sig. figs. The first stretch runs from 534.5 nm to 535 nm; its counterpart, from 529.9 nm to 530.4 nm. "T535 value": 102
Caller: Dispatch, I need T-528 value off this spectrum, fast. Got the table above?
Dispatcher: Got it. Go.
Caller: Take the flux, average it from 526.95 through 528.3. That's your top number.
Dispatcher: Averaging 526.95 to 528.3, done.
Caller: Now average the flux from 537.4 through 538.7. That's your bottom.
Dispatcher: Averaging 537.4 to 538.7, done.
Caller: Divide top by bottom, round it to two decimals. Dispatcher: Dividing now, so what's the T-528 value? 1.02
